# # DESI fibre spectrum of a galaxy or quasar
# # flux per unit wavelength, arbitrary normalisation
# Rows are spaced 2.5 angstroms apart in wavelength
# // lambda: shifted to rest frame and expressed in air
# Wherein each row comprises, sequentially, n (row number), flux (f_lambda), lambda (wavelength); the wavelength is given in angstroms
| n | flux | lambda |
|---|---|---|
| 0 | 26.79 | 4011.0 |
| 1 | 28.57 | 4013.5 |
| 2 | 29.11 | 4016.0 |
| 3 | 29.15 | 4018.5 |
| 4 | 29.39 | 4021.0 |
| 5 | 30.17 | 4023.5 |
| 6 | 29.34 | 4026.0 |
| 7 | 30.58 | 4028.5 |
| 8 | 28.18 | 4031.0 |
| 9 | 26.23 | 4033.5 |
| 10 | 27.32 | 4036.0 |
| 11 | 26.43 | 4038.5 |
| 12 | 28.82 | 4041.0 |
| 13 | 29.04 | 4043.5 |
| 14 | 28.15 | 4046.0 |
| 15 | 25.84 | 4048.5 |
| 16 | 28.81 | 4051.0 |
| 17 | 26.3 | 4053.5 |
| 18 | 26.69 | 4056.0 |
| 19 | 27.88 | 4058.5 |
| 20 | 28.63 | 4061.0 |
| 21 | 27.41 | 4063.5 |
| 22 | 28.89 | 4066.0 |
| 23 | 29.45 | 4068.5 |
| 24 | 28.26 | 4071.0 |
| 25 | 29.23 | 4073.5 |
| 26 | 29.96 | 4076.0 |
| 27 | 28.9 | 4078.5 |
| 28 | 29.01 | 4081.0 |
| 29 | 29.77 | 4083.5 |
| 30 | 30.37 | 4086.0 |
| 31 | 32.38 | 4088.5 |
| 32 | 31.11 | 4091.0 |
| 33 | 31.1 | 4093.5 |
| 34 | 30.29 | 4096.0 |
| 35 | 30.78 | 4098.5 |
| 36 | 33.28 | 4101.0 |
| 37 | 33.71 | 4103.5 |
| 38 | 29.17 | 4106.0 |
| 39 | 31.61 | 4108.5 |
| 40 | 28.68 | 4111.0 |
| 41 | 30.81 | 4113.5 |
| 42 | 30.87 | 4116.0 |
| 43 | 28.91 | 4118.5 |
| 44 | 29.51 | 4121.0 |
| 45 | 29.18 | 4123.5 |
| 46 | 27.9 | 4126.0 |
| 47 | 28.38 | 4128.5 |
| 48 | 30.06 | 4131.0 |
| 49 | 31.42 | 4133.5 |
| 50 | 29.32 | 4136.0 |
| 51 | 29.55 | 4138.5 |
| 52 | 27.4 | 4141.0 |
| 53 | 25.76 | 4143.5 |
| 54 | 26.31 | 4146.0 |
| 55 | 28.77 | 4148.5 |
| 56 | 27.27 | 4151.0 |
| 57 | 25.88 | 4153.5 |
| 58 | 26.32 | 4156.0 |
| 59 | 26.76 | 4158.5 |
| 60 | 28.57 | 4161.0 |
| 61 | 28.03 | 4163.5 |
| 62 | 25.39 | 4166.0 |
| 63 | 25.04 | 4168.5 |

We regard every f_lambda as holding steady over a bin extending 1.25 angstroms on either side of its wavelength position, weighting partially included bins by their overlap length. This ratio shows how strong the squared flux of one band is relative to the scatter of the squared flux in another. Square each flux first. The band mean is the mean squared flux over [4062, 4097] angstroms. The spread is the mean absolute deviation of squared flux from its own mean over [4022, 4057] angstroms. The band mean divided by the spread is 12.1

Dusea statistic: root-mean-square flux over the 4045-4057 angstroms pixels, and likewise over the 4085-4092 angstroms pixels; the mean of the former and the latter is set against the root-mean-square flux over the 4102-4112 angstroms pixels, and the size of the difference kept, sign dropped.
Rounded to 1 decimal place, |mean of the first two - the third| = 1.6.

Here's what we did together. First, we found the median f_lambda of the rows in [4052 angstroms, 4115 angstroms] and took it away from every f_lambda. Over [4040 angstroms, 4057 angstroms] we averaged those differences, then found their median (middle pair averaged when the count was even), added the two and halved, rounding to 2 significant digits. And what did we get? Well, -1.5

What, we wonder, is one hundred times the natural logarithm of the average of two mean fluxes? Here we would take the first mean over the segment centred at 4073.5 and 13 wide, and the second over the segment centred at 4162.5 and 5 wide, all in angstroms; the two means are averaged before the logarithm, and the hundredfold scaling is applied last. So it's 336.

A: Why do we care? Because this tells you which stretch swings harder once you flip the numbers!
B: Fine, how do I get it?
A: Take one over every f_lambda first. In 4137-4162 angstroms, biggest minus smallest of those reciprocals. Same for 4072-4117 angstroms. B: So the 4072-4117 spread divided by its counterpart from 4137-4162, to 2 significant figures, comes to 1.0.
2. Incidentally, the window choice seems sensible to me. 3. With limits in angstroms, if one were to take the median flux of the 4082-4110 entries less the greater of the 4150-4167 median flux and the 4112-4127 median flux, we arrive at 1.8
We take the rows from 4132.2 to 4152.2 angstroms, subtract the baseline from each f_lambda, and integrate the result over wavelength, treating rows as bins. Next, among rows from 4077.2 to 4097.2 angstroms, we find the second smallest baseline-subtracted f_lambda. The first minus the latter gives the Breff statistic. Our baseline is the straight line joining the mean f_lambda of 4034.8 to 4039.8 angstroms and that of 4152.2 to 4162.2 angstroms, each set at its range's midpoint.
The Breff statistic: 25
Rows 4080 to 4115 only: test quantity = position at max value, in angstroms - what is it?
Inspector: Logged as 4103.5 angstroms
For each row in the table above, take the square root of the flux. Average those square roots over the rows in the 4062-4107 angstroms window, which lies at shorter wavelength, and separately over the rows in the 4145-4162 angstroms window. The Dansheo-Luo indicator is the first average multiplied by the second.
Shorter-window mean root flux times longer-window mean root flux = 28.6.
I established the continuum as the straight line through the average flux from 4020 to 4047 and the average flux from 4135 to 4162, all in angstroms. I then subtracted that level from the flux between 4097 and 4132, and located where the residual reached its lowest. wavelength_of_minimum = 4126.0 angstroms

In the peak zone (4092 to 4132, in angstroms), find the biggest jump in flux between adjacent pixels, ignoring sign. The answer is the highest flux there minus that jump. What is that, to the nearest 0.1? 29.2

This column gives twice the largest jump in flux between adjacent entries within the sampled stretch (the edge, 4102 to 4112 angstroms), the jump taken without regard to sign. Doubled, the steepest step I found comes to 9.1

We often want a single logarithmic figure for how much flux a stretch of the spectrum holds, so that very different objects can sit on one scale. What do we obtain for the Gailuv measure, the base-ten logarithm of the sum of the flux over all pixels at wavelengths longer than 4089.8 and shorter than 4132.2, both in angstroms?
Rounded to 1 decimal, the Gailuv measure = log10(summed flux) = 2.7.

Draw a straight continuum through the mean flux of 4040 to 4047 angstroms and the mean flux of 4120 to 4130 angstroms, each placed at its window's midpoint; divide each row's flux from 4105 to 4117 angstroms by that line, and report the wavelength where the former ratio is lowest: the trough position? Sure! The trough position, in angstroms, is 4111.0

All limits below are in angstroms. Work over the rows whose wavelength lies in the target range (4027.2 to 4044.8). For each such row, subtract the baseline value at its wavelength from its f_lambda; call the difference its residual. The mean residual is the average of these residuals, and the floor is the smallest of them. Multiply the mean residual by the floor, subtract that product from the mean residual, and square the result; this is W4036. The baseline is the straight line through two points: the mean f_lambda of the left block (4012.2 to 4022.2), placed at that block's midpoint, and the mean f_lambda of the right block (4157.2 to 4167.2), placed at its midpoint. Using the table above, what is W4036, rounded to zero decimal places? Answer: 7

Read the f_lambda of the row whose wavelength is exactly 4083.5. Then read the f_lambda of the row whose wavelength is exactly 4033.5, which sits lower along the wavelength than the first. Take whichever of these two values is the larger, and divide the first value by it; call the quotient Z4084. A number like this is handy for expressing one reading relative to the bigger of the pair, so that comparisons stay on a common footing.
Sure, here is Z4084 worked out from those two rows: 1.00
